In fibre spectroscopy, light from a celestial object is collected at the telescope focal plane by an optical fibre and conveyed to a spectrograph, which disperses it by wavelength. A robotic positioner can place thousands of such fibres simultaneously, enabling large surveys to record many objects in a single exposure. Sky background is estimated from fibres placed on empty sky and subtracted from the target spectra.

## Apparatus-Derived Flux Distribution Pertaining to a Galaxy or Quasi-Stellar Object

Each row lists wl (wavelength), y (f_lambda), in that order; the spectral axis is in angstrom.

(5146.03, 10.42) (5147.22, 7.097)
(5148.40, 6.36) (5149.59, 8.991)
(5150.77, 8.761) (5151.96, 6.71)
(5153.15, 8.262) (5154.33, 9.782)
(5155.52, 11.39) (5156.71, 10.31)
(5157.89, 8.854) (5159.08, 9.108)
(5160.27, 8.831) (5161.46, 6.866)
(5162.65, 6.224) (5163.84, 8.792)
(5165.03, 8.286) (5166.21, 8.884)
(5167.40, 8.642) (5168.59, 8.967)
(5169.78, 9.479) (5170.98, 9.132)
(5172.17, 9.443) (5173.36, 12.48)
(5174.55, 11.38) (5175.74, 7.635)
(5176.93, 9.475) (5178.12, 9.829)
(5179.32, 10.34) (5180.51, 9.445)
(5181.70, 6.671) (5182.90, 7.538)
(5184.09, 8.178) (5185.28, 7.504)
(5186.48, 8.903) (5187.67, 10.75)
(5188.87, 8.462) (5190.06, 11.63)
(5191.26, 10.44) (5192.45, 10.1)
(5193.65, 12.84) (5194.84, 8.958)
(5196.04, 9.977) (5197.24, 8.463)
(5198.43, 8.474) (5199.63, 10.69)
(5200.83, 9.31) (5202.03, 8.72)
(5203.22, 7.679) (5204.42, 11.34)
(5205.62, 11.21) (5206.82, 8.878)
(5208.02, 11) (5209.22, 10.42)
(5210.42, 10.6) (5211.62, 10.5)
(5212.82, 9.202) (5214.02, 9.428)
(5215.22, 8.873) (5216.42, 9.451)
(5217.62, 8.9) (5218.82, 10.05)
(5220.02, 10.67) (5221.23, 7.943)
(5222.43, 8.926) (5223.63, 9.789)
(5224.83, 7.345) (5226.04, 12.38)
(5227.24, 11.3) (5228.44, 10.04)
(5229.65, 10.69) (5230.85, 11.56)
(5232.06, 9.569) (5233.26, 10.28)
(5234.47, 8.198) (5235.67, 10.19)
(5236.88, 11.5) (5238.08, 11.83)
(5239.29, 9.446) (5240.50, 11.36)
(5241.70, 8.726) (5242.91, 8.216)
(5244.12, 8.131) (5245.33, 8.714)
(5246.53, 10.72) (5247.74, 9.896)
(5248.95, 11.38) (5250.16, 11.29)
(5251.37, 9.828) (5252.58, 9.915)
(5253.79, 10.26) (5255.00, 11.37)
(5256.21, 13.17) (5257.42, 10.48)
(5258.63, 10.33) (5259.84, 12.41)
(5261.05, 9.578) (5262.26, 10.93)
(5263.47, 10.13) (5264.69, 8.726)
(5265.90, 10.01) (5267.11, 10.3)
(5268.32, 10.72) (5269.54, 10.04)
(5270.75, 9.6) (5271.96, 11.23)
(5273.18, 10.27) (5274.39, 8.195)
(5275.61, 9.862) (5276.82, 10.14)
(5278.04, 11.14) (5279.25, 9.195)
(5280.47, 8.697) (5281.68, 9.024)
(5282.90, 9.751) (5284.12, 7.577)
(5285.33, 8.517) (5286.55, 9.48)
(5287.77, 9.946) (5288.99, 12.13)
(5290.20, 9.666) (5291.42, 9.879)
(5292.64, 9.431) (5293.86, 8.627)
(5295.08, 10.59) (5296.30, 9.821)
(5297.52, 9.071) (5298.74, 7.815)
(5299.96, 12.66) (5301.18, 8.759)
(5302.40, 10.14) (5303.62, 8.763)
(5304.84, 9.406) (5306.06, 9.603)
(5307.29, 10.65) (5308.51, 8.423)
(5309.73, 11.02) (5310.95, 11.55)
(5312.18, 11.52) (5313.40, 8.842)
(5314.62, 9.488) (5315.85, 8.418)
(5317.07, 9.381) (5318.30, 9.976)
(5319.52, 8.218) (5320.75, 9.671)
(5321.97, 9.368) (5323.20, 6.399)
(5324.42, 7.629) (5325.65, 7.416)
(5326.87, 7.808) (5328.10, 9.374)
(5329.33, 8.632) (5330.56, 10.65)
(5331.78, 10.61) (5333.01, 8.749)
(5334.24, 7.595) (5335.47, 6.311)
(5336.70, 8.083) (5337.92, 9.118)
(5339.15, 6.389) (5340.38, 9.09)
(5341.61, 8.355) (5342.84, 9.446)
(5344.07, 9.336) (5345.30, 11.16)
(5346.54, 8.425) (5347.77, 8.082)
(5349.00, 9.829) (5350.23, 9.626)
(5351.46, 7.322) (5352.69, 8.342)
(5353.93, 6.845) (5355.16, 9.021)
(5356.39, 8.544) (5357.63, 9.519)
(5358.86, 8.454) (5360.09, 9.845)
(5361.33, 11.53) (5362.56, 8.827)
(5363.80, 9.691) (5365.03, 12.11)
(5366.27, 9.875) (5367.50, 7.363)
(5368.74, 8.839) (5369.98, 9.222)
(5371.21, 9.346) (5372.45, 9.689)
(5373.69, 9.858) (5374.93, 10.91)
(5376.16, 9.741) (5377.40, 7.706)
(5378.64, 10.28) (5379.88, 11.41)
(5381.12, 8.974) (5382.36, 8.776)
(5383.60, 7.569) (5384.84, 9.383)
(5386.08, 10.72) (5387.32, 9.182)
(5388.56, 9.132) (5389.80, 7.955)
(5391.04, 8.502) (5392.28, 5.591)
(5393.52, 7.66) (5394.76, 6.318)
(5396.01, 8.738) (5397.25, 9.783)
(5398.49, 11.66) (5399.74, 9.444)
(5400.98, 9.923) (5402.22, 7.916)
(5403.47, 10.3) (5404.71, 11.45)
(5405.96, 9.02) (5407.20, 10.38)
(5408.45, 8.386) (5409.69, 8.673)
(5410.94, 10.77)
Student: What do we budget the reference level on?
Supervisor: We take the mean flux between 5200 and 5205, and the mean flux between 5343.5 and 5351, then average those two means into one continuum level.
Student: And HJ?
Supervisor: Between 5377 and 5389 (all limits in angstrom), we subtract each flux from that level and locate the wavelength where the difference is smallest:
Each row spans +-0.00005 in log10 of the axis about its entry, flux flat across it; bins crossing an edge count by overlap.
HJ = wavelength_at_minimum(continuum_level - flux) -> 5379.88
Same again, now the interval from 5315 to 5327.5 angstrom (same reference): 5318.30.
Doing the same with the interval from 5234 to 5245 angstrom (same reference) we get 5238.08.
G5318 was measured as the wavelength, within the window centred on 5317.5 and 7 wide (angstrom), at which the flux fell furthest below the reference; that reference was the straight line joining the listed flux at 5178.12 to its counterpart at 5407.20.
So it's 5319.52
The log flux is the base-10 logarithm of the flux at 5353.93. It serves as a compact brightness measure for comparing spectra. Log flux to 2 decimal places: 0.84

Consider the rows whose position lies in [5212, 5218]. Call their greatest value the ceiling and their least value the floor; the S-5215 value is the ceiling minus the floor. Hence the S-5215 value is 0.58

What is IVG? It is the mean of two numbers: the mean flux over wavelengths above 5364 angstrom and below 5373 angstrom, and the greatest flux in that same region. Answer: 10.8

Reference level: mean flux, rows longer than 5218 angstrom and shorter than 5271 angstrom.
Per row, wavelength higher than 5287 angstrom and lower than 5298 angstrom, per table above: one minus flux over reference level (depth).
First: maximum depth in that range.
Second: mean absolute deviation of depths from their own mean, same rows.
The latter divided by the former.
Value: 0.42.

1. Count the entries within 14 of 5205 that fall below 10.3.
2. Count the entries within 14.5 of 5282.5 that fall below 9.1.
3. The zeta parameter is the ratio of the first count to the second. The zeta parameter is 2.5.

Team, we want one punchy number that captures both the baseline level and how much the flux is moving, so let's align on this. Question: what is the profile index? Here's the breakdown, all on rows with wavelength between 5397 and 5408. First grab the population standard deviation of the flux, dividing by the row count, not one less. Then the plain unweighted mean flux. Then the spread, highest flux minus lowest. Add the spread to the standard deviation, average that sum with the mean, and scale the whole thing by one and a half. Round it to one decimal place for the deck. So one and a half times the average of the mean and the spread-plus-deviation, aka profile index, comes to 11.1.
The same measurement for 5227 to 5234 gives 9.9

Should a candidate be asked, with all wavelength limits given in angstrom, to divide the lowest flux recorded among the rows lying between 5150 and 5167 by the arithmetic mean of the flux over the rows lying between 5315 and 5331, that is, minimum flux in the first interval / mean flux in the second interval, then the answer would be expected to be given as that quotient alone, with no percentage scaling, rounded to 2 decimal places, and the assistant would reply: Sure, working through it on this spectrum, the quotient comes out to 0.72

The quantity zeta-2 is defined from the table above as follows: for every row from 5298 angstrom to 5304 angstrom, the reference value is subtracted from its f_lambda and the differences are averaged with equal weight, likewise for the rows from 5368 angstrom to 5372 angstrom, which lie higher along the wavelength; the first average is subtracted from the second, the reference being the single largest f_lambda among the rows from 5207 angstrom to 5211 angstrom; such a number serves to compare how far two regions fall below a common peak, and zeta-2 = -0.5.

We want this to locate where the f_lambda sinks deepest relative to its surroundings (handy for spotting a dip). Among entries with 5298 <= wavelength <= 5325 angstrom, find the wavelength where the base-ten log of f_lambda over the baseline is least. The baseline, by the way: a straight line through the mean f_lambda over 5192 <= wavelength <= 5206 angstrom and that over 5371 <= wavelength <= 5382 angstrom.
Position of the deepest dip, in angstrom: 5323.20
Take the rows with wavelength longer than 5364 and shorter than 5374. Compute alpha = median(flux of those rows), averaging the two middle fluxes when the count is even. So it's 9.5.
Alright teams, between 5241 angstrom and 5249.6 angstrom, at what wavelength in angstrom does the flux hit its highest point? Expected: 5248.95 angstrom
